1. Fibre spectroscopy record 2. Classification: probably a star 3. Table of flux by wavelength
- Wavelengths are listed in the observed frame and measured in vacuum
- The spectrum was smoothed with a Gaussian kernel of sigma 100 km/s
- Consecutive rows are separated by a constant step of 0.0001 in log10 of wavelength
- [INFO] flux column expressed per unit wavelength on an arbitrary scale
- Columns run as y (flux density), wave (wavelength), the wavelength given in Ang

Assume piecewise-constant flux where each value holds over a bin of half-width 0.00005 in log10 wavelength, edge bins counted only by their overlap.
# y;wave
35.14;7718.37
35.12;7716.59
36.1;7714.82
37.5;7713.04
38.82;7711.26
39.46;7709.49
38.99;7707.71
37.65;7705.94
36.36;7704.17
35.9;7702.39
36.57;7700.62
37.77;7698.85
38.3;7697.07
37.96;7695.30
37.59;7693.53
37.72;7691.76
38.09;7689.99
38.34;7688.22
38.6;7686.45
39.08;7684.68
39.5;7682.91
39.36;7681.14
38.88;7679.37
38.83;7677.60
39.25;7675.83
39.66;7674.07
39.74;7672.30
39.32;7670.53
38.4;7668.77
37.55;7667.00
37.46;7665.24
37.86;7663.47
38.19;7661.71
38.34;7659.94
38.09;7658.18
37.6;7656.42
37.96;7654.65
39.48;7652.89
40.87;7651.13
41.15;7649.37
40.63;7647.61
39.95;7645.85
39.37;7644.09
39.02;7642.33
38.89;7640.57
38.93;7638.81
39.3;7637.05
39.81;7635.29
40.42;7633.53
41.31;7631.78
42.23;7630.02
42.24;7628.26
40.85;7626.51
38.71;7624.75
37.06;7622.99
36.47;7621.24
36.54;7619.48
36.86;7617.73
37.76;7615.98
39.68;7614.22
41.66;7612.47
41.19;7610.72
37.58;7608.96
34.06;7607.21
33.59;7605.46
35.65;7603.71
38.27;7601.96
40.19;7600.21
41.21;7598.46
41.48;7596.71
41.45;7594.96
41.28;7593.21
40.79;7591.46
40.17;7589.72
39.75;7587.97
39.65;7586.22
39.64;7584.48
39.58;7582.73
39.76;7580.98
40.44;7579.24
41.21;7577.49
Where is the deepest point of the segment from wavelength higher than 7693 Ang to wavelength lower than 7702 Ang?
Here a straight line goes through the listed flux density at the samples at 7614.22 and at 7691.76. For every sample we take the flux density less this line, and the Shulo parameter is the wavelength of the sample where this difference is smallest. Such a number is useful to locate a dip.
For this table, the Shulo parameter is 7700.62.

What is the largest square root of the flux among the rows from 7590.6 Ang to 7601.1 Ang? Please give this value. 6.44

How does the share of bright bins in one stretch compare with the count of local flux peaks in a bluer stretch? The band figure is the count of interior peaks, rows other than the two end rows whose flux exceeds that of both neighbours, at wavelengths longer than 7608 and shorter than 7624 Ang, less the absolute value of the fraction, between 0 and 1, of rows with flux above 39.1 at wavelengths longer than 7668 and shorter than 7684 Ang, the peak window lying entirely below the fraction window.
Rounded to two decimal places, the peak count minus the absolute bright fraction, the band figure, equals 0.33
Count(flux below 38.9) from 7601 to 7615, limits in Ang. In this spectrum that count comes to 5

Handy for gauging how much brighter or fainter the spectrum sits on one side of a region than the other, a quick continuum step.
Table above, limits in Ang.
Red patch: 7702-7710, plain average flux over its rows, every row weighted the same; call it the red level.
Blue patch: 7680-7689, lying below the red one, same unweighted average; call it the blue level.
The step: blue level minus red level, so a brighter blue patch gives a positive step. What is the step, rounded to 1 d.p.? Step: 1.3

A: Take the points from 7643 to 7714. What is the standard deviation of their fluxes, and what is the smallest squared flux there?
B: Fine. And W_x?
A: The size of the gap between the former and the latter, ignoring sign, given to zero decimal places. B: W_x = 1288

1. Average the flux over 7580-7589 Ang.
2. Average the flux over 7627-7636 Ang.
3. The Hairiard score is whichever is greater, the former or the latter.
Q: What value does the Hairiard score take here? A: 41.2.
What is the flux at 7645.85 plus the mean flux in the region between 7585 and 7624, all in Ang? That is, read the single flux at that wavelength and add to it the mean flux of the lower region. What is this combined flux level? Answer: 78.7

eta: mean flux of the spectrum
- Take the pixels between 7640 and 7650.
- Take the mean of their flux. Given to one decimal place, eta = 39.8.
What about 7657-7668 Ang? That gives 37.9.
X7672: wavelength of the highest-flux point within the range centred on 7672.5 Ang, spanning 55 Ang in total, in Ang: 7649.37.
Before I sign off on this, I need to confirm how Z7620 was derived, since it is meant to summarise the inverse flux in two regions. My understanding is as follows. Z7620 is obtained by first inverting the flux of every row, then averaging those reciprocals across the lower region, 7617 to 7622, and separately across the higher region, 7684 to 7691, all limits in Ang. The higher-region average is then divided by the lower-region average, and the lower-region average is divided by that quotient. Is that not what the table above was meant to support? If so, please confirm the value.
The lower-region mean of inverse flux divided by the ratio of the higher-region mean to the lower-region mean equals 0.0287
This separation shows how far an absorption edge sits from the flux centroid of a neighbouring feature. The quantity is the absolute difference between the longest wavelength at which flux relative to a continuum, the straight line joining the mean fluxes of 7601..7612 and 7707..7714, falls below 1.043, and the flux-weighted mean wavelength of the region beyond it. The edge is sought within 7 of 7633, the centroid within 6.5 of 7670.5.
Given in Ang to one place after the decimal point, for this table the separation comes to 31.8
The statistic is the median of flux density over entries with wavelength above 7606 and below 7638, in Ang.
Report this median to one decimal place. 39.5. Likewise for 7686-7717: 37.7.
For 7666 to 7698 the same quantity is 38.7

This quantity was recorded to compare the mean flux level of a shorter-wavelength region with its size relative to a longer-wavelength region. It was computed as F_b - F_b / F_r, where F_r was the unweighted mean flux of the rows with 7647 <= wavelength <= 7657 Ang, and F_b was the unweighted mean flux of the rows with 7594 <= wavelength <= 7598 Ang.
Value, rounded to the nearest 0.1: 40.4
